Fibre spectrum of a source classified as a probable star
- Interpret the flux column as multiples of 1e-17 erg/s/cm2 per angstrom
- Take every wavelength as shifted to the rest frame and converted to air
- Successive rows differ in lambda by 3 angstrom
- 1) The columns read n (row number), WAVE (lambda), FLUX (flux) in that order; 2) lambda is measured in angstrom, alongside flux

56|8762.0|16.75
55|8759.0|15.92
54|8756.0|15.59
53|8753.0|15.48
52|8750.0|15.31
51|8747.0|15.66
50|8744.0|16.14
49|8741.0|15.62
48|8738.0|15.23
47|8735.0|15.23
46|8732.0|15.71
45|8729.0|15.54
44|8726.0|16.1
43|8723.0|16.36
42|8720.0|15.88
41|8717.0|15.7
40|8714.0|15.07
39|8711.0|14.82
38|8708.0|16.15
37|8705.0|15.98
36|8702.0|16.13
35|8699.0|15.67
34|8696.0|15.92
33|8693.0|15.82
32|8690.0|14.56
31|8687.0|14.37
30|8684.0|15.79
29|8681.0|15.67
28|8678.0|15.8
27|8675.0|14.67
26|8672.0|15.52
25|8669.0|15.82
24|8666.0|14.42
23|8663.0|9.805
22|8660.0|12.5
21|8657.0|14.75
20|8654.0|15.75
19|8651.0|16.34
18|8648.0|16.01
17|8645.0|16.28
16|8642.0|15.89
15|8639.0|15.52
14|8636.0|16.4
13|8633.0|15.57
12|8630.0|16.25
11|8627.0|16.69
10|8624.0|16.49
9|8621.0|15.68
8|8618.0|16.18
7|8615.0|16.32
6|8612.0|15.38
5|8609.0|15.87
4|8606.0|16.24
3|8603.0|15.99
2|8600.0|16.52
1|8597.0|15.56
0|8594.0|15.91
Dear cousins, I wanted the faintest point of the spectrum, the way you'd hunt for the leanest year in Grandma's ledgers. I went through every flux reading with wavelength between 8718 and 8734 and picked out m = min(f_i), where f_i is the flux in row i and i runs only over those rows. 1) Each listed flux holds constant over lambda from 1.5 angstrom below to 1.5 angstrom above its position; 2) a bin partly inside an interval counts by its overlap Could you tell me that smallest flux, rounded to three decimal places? 15.540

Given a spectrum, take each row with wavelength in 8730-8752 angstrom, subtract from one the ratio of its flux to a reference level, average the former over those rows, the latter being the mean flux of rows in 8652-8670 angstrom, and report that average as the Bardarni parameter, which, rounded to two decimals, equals -0.12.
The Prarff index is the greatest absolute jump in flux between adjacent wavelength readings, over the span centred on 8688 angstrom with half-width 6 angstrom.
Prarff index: 1.4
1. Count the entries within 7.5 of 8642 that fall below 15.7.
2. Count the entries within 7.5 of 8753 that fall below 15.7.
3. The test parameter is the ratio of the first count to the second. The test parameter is 0.25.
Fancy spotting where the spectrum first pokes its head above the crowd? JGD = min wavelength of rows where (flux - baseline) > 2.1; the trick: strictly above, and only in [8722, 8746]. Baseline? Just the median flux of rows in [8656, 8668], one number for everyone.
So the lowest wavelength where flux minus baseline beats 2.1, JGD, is 8723.0 angstrom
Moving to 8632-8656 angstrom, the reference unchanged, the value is 8633.0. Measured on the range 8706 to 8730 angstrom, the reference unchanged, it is 8708.0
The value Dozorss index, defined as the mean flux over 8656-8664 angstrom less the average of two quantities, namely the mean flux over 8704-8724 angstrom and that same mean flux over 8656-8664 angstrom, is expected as -1.7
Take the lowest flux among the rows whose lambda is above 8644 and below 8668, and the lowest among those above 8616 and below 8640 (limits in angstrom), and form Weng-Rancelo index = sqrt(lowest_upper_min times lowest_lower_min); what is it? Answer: 12.3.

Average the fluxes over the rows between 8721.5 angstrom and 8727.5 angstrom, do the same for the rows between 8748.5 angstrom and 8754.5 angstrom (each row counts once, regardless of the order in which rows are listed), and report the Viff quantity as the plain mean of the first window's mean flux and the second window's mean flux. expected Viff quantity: 15.8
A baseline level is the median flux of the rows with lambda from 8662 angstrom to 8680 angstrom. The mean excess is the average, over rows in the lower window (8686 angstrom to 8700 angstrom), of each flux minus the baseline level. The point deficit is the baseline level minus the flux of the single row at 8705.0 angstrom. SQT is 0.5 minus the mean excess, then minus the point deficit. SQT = 1.2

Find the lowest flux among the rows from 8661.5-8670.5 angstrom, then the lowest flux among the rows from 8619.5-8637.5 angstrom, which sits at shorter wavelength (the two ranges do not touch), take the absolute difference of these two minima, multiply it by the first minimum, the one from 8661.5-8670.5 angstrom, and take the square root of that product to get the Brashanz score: 7.5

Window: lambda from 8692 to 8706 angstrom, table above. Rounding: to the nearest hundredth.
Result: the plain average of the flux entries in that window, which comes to 15.90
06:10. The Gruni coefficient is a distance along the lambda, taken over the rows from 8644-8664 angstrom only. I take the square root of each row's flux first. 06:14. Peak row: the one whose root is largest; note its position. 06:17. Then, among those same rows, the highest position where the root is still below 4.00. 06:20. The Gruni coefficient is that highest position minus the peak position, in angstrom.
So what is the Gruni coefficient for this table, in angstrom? 12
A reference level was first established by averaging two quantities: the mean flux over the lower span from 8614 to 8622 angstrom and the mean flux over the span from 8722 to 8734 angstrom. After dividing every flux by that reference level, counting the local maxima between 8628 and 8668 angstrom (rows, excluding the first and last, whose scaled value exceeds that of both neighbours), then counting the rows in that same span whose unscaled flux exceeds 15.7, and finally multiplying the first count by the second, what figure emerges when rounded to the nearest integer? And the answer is 21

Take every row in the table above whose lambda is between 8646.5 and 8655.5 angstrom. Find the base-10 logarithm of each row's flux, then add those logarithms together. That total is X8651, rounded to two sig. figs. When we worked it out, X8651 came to 3.6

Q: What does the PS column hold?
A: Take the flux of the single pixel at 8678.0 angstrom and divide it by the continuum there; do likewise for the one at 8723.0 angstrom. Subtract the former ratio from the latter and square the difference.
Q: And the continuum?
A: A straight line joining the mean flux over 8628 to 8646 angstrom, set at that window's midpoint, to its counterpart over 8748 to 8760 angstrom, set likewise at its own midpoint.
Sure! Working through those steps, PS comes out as 0.0021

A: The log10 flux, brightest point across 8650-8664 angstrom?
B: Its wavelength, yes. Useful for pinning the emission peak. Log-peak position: 8651.0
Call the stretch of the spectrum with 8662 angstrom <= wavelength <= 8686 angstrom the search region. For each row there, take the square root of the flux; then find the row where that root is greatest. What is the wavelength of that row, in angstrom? 8669.0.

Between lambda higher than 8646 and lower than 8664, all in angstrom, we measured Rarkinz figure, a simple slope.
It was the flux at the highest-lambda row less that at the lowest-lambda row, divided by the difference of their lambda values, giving -0.41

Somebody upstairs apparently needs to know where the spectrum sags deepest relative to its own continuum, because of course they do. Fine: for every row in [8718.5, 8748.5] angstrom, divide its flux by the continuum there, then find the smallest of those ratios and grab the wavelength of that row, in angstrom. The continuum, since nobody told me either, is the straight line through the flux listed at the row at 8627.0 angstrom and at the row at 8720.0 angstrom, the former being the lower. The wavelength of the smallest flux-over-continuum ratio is 8735.0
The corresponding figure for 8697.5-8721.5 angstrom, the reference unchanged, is 8711.0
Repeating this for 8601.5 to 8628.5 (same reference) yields 8612.0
